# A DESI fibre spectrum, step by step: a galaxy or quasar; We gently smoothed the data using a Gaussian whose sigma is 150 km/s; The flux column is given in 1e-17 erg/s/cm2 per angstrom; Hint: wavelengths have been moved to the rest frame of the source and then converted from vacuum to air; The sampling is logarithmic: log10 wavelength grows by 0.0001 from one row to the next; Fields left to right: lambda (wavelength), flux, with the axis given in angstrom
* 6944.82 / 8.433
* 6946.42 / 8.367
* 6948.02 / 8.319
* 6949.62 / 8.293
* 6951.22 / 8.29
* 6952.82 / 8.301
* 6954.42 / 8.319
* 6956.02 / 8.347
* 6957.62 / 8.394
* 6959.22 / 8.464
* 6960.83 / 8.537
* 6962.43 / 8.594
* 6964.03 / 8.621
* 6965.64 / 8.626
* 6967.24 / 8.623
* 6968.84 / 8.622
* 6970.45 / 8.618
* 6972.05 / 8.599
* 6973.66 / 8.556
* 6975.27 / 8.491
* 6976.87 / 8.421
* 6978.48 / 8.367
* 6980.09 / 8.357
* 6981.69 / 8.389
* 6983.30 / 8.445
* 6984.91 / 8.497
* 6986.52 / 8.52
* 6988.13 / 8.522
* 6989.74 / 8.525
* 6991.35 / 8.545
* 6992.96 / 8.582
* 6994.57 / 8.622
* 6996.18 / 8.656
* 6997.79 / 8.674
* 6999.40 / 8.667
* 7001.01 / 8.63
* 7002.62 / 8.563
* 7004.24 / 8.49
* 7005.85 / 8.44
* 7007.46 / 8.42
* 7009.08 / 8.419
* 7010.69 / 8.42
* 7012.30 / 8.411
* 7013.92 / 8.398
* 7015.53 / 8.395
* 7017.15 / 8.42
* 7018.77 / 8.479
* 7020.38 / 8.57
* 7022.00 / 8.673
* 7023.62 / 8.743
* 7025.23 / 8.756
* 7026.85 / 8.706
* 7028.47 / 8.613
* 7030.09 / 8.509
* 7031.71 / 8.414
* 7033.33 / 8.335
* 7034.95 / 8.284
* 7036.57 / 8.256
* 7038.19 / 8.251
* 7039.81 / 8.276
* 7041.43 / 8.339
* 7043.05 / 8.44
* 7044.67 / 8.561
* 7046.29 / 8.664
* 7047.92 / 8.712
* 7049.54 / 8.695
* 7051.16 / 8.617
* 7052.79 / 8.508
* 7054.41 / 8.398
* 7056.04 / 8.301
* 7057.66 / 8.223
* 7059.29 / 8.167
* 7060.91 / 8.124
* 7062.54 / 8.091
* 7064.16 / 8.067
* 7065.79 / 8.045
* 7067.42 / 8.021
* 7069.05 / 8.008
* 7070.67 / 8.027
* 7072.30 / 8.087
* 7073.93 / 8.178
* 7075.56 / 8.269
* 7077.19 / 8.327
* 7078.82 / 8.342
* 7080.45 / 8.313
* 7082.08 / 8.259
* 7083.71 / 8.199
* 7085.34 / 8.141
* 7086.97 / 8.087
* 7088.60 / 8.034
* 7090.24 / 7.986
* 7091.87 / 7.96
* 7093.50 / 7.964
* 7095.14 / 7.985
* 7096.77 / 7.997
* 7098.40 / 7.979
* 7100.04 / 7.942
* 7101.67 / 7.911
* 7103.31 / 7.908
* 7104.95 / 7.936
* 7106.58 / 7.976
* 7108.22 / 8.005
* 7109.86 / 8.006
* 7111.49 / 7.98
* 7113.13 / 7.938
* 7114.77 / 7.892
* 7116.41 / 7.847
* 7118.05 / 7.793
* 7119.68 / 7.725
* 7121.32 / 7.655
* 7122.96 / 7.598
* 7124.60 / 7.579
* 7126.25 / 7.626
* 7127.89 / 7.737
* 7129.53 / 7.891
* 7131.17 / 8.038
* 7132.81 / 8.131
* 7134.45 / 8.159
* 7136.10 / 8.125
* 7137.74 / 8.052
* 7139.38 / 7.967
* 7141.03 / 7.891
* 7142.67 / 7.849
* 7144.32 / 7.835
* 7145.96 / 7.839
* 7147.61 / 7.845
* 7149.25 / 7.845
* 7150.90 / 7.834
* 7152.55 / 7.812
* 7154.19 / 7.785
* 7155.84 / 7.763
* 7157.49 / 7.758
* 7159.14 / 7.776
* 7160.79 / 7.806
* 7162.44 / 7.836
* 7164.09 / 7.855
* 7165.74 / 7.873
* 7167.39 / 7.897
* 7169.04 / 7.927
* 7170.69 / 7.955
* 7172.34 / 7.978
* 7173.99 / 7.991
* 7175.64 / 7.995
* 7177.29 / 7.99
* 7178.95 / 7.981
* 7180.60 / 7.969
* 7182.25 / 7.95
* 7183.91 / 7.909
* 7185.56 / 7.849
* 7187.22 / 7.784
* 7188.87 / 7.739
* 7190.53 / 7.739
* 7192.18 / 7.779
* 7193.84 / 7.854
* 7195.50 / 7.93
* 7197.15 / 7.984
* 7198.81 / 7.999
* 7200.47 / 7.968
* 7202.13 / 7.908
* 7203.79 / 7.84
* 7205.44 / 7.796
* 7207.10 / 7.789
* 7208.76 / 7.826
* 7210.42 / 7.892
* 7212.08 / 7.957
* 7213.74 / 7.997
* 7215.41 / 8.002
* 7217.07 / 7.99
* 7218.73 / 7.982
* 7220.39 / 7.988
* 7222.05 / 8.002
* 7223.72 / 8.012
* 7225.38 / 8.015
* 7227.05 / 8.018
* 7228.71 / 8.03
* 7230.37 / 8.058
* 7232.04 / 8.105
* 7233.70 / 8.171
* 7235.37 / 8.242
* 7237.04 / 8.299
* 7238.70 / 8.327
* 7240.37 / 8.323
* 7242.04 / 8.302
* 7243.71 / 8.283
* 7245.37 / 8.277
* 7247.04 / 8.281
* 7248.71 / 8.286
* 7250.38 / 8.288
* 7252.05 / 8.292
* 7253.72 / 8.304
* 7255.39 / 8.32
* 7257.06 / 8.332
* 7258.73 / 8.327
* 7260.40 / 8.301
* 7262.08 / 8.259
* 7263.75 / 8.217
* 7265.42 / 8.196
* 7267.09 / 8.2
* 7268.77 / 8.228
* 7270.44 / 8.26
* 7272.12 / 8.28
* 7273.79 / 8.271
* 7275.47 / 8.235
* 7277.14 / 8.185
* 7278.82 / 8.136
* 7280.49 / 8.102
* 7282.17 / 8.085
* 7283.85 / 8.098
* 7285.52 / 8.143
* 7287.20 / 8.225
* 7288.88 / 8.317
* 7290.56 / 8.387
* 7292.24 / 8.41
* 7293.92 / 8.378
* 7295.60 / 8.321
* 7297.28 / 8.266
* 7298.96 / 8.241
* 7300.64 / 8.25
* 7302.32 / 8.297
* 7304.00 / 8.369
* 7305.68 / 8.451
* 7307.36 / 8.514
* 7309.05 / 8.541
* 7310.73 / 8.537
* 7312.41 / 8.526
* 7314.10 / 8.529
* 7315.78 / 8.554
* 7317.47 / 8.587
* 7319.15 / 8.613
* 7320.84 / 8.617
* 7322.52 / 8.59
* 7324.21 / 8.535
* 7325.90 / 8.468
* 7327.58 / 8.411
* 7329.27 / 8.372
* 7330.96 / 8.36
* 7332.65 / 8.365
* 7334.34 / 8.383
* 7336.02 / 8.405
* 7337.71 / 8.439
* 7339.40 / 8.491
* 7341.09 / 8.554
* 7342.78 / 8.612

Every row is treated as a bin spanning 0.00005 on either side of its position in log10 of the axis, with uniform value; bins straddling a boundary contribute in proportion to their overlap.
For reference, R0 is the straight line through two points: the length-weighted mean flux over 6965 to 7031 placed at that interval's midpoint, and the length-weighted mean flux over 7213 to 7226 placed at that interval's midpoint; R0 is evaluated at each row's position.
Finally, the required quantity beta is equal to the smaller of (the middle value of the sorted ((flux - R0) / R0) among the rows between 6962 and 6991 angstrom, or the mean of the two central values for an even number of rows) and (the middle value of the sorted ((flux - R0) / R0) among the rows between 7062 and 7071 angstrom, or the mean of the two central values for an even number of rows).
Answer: -0.039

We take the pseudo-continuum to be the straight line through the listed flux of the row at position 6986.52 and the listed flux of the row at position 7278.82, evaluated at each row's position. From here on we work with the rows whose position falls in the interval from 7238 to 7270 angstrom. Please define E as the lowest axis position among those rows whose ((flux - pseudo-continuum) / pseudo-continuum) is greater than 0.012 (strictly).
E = 7238.70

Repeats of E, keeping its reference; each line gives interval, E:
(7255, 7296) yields 7255.39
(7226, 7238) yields 7237.04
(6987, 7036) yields 6994.57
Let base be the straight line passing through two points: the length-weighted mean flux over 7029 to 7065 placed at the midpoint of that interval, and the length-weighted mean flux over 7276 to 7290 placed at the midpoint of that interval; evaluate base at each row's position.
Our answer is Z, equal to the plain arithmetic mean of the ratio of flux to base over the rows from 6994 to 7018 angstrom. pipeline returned 1.01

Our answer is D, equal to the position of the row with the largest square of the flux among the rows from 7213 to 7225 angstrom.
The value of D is 7223.72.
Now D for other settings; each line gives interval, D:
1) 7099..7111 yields 7109.86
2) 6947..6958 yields 6957.62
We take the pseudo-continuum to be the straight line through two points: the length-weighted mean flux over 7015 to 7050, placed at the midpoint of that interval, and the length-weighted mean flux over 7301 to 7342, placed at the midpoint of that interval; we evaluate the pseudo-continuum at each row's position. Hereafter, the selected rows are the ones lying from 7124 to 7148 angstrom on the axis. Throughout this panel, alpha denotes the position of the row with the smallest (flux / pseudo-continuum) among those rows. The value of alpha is 7124.60 angstrom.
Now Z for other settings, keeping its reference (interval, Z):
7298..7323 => 1.04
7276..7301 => 1.01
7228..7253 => 1.00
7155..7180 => 0.95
